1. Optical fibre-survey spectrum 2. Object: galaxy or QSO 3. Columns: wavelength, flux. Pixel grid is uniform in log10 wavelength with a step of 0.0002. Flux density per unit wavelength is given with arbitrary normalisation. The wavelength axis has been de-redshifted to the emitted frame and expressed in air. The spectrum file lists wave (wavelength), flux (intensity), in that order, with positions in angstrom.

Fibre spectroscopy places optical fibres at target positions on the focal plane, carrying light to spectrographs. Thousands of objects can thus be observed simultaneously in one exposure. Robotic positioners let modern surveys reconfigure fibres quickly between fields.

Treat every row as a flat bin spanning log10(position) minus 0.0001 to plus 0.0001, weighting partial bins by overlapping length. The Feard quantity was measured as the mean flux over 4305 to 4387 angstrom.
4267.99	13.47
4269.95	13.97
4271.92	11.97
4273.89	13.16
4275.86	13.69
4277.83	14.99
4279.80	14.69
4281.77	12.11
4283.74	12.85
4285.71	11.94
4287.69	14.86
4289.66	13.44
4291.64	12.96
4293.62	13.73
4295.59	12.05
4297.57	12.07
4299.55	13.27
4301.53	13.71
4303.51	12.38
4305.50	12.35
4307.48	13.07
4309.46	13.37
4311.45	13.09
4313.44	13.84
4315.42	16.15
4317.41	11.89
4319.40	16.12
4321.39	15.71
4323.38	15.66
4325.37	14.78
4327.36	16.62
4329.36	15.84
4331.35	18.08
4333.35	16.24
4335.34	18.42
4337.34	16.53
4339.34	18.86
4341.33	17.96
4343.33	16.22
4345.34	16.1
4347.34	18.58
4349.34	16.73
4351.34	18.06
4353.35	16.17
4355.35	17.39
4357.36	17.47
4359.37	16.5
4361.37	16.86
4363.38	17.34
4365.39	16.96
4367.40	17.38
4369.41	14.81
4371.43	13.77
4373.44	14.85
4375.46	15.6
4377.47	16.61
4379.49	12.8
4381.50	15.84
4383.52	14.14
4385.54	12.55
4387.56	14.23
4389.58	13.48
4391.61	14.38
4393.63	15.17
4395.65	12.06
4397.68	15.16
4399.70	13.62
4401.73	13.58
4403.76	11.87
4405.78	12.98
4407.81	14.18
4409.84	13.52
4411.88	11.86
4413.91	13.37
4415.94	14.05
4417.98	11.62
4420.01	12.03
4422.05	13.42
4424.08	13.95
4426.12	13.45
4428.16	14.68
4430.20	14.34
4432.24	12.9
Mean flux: 15.8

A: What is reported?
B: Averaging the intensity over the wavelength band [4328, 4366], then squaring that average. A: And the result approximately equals 295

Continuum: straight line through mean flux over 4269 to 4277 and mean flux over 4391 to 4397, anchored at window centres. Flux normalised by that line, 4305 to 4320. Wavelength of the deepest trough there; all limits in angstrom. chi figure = 4317.41 angstrom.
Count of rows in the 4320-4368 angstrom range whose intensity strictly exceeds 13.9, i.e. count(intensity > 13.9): 24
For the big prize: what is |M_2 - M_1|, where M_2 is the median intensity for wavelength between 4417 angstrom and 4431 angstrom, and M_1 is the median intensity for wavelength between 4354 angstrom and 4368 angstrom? 3.9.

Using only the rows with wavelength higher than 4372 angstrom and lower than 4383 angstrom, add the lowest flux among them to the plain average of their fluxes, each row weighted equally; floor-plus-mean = 28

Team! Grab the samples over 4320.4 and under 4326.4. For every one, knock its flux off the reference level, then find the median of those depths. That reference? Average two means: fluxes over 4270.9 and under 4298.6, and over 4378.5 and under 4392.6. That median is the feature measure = -2.1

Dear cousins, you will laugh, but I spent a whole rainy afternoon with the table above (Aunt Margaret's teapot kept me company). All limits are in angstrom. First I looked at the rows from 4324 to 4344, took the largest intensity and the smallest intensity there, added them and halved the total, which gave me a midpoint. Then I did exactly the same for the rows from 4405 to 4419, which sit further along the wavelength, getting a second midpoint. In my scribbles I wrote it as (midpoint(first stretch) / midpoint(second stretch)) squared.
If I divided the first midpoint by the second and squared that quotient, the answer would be 1.7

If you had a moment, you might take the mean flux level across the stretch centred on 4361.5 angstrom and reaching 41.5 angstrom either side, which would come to 15.8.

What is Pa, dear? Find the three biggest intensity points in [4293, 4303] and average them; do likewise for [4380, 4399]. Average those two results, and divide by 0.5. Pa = 29.0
